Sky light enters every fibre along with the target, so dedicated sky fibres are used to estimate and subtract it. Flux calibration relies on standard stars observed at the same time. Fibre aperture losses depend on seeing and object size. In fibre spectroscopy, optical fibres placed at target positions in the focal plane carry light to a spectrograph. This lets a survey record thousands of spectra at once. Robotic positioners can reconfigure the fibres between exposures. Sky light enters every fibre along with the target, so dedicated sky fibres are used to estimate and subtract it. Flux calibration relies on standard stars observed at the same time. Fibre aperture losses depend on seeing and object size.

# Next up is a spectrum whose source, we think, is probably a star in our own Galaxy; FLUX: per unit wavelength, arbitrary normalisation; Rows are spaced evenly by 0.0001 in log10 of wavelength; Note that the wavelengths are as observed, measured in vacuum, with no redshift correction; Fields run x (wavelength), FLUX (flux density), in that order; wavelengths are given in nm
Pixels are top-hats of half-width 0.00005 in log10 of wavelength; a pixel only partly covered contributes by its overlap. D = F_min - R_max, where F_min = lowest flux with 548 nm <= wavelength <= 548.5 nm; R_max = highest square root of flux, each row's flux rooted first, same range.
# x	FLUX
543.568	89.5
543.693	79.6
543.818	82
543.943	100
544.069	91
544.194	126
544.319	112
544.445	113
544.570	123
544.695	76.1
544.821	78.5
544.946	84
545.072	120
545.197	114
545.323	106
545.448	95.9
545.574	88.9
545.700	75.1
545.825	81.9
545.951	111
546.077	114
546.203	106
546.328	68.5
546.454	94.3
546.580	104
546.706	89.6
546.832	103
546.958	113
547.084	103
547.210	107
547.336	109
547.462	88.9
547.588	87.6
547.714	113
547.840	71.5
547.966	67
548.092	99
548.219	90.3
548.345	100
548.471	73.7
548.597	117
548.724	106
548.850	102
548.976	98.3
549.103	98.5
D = 64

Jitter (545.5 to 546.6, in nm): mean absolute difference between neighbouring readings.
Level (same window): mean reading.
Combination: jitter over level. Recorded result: 0.18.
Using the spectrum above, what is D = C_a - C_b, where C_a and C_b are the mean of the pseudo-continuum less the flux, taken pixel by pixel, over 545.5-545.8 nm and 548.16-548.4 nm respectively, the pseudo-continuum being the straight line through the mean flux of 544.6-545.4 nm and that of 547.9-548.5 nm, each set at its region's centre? 22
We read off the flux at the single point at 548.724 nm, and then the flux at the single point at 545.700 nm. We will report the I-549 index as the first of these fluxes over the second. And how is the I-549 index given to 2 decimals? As 1.41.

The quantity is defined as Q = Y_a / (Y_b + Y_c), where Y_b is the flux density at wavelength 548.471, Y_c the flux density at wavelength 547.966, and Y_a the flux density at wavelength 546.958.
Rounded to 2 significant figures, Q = 0.80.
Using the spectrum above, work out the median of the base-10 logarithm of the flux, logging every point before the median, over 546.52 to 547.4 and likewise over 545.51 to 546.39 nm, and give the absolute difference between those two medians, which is 0.068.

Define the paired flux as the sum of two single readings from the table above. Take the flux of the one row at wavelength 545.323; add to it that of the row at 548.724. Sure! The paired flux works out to 212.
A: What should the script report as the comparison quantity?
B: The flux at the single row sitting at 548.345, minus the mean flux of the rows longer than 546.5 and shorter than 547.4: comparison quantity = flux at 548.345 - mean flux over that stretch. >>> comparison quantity -4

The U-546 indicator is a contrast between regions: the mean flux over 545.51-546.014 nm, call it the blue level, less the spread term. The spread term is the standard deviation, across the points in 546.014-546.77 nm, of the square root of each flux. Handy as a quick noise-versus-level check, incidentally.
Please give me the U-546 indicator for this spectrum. 88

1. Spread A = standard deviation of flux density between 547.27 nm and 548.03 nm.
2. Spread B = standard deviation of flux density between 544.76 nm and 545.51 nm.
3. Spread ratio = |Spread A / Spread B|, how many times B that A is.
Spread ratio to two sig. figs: 1.1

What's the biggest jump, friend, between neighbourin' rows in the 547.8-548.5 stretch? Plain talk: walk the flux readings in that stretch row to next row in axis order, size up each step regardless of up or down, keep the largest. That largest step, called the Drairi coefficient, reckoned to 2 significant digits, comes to 32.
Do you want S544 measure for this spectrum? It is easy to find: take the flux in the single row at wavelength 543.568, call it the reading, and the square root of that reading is 9.5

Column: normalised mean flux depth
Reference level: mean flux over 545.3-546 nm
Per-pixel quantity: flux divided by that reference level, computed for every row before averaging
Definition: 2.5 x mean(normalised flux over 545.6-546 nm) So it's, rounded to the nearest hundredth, 2.40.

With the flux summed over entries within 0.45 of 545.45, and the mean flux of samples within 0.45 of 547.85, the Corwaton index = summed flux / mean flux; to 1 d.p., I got 7.7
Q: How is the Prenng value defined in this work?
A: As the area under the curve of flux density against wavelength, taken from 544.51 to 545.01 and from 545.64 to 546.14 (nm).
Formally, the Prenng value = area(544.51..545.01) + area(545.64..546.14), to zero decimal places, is 93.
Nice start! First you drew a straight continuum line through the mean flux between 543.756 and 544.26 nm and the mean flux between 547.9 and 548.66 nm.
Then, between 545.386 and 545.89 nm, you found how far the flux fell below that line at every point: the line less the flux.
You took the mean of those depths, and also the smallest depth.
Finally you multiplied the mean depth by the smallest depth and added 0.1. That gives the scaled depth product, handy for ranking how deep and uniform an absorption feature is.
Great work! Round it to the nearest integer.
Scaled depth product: 11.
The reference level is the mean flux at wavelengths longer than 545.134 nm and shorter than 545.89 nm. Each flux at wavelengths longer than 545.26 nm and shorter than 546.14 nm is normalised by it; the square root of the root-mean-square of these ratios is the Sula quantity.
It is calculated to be 1.02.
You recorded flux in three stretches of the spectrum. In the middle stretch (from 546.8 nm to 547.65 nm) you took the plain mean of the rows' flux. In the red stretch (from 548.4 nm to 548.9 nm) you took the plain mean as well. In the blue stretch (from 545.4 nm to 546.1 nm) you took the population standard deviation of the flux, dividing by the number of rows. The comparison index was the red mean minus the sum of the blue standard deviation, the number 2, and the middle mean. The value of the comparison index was -18.2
